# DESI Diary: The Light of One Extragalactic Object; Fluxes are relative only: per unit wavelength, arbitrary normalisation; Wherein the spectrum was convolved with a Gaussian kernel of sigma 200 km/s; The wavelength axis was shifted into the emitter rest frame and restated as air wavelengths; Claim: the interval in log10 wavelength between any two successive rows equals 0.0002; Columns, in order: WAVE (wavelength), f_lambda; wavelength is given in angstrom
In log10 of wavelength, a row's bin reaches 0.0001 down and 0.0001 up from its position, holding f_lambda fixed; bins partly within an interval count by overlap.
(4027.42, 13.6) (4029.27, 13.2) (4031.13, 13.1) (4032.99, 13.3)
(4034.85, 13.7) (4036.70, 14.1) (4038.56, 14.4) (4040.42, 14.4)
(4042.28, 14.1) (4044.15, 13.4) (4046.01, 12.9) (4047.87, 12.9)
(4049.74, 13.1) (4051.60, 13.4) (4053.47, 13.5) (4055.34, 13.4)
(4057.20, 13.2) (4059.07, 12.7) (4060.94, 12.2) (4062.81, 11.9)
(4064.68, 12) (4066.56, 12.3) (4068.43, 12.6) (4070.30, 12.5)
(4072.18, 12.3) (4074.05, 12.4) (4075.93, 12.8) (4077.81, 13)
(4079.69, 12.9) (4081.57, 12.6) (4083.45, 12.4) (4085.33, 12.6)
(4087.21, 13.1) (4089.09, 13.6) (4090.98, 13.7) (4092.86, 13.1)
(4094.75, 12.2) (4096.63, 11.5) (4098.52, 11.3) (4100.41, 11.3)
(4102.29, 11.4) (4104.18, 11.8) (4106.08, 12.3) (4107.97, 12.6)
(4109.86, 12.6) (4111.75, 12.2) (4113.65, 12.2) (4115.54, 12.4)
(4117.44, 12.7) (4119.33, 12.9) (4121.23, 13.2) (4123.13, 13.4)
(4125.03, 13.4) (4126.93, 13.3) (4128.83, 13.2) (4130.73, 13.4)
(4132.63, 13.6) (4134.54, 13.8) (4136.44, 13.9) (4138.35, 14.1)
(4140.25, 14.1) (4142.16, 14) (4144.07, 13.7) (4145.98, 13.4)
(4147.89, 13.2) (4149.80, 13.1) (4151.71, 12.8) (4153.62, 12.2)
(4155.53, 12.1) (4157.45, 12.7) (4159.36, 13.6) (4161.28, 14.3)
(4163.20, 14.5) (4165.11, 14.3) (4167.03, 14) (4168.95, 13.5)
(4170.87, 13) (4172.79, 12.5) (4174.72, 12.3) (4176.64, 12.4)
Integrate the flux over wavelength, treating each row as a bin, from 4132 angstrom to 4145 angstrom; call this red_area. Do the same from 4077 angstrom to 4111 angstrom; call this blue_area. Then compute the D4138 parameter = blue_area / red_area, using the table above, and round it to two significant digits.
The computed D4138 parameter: 2.3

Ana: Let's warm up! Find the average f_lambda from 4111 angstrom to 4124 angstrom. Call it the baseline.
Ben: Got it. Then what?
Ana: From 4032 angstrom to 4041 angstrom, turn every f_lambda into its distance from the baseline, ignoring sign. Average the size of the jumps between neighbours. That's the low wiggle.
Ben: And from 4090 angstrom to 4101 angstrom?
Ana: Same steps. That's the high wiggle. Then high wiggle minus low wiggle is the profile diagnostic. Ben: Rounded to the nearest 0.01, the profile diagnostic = 0.05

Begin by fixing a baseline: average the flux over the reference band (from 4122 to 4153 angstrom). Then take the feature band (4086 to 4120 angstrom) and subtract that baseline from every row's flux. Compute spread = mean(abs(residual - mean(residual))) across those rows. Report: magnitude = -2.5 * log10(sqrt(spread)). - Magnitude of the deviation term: 0.29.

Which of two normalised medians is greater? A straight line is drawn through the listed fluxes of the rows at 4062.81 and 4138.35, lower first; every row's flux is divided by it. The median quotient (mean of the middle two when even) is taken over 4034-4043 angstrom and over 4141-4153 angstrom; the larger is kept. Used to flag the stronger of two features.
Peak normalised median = 1.27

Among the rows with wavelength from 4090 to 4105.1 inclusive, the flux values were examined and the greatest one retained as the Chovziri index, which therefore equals 13.7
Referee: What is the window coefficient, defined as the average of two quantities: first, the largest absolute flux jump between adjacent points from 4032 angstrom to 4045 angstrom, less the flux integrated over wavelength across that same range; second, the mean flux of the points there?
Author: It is -83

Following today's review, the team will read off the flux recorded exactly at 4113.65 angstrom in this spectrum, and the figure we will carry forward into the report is 12.2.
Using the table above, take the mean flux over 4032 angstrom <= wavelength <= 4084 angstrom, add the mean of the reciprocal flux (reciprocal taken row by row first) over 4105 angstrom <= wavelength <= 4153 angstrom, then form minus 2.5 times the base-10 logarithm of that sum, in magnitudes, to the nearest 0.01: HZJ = -2.79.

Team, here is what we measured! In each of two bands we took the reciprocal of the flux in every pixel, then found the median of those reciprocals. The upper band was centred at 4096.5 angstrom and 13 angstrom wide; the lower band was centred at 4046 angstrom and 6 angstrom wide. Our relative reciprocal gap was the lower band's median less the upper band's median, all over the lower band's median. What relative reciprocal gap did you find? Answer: -0.122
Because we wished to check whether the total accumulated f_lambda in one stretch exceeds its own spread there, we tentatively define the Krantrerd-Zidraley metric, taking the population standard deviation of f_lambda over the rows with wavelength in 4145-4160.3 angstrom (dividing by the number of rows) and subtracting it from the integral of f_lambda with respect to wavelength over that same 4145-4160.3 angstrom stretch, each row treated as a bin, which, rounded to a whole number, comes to 197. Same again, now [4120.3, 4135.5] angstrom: 204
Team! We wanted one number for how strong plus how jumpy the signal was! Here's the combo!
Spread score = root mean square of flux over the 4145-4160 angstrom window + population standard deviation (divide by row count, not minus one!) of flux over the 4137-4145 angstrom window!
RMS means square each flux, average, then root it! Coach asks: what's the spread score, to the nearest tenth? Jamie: 13.1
